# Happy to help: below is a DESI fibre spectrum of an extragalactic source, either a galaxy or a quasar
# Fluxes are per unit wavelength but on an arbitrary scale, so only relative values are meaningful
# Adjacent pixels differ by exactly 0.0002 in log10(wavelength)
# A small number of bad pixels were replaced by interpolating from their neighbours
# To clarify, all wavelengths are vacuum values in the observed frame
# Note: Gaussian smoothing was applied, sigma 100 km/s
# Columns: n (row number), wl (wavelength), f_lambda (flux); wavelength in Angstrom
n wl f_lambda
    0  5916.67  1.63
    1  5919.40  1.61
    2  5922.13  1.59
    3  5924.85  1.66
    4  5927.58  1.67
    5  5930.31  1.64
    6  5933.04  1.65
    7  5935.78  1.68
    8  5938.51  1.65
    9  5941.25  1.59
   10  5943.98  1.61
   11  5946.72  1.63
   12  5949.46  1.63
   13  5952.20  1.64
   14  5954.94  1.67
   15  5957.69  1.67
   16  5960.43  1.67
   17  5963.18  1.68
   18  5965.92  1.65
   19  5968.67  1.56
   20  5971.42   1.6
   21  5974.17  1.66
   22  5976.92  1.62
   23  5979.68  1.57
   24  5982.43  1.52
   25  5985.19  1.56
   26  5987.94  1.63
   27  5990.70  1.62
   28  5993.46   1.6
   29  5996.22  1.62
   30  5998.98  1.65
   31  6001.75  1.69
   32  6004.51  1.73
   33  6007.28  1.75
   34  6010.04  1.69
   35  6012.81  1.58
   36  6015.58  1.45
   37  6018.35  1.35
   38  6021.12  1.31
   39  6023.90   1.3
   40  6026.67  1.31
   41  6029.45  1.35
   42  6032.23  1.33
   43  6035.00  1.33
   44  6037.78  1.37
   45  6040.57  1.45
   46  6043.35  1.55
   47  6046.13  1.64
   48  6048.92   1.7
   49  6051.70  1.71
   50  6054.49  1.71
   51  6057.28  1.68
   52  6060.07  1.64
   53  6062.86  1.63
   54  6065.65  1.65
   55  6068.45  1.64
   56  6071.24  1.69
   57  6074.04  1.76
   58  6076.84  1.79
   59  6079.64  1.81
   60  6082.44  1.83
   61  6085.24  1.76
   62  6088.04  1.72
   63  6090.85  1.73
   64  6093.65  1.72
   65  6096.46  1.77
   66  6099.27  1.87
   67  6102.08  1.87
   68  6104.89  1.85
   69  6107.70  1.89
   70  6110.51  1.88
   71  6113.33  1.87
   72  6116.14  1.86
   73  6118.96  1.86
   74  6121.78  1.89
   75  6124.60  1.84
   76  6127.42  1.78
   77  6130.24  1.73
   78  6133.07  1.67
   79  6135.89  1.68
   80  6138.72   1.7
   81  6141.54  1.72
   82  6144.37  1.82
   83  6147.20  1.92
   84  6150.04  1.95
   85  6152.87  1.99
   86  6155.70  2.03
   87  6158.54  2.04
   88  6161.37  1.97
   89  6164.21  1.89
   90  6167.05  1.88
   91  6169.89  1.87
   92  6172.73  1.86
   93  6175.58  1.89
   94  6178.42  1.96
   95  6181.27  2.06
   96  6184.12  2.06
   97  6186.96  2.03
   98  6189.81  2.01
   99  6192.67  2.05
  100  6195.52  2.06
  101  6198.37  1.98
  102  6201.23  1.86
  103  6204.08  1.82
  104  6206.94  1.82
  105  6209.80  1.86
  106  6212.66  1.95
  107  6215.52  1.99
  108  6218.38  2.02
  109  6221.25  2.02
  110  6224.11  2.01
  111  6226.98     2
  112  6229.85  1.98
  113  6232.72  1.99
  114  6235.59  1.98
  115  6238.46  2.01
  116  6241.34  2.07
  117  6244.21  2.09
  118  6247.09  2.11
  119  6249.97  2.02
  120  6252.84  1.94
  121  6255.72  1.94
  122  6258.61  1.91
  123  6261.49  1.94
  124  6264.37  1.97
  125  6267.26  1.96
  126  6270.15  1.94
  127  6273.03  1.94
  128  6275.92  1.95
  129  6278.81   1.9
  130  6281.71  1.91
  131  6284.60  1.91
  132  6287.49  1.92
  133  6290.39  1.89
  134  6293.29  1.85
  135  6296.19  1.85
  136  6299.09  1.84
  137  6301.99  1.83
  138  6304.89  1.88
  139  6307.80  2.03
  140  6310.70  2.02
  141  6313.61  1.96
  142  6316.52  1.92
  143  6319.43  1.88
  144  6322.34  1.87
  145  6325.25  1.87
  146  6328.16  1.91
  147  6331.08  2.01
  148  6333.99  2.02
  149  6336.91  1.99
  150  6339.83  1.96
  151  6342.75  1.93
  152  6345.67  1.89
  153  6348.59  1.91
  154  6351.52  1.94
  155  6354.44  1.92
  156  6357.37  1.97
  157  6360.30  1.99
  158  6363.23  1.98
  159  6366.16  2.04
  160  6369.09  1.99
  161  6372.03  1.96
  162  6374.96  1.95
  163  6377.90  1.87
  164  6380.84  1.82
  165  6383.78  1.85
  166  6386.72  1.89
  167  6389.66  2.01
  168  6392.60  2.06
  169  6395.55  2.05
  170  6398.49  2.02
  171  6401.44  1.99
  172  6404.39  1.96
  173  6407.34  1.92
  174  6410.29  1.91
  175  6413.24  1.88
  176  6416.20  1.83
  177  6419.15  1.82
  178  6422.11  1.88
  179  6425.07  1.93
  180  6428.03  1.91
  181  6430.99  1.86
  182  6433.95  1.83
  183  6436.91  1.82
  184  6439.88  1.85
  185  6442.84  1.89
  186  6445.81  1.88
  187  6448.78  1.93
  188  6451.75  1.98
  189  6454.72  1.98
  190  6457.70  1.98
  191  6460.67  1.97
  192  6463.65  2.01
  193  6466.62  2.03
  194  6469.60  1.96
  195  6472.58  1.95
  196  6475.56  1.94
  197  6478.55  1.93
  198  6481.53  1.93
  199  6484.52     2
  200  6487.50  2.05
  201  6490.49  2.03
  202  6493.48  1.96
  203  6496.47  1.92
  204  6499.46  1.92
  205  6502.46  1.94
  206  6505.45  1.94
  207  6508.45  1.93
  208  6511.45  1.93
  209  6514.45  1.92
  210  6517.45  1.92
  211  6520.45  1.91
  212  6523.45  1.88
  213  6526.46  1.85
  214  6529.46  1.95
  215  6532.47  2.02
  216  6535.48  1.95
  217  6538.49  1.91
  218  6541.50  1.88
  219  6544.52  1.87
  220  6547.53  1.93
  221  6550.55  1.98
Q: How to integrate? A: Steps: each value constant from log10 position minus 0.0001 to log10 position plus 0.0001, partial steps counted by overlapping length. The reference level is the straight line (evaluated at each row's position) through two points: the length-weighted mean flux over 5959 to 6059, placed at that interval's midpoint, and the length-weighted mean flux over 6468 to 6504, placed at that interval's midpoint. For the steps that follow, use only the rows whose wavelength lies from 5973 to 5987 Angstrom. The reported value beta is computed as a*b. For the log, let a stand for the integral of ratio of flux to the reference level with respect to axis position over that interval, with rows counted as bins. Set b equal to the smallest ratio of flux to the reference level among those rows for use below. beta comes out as 14.3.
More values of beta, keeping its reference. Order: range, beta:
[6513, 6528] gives 13.3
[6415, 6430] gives 14.1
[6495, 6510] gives 14.3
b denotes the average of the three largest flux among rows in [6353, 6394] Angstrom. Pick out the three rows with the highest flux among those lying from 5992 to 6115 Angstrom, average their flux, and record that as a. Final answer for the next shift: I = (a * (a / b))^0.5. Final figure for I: 1.32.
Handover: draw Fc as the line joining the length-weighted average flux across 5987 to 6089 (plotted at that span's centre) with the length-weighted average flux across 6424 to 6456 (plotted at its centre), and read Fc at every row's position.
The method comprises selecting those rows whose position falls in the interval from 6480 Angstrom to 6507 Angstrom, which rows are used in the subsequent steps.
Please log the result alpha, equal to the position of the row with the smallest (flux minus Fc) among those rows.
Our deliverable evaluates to 6499.46 Angstrom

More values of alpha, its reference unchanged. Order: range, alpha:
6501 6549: 6526.46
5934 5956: 5941.25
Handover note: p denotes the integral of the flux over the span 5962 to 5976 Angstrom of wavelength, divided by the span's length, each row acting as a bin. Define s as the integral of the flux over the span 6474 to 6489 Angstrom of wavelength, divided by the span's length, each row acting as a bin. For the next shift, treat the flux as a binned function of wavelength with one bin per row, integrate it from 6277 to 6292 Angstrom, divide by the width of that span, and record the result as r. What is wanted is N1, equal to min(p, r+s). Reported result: 1.63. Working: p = 1.63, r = 1.91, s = 1.97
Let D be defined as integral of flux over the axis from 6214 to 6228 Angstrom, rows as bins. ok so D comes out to 28.1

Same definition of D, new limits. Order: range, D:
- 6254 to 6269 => 29.1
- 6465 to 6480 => 29.4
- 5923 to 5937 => 23.2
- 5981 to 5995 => 22.2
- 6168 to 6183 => 28.9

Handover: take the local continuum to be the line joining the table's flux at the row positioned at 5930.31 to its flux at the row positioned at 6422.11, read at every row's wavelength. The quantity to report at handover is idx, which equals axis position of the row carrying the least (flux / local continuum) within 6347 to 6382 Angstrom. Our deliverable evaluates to 6380.84 Angstrom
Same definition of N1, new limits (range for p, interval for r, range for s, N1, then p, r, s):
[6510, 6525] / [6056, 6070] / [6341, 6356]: 1.91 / 1.91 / 1.65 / 1.92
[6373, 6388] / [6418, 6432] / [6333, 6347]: 1.88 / 1.88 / 1.88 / 1.96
